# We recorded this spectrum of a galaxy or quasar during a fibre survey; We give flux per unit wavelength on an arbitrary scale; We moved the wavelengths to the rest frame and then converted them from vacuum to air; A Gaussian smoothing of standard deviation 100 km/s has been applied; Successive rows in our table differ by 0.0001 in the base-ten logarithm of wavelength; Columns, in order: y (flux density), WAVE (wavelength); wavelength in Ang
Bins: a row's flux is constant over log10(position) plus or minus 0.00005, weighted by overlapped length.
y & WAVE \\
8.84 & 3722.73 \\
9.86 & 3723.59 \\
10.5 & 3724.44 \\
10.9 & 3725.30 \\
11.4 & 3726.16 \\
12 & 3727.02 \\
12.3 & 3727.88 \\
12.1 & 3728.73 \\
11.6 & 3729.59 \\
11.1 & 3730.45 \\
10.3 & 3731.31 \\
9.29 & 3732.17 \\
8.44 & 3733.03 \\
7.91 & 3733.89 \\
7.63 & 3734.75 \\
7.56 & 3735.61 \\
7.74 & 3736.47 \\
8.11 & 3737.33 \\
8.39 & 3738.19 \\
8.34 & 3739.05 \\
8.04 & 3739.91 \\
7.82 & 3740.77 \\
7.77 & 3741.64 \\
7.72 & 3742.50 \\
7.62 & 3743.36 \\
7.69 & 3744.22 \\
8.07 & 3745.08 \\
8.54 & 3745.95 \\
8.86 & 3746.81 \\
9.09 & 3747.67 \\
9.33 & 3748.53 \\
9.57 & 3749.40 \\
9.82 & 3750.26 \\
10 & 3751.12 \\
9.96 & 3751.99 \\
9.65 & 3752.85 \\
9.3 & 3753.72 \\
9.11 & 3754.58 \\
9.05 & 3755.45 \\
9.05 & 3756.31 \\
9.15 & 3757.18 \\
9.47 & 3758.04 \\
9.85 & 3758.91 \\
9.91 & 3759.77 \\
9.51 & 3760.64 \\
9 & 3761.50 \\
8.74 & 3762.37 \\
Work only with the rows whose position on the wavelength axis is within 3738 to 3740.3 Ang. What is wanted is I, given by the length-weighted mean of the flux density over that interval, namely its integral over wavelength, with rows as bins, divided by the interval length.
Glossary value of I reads 8.3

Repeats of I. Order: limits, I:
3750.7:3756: 9.5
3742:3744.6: 7.7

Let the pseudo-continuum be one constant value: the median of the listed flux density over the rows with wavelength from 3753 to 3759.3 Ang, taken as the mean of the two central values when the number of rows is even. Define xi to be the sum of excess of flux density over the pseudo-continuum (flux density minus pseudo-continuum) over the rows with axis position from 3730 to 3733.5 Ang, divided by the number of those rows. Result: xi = 0.6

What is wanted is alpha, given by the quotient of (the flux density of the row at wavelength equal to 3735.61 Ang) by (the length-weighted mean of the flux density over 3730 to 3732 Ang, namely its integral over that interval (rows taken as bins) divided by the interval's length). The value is 0.72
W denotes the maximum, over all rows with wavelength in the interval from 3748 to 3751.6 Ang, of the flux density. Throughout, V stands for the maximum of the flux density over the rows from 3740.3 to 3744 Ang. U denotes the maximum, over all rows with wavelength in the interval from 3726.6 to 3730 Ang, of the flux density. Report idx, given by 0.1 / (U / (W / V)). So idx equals 0.0104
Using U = 12.3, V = 7.82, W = 10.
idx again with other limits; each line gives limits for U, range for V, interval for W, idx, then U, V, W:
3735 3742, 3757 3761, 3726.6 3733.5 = 0.0148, 8.39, 9.91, 12.3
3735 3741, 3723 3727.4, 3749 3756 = 0.0099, 8.39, 12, 10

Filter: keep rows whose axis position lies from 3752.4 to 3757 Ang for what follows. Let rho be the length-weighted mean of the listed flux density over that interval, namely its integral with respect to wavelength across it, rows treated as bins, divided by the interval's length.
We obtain 9.2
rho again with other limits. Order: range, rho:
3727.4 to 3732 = 11.4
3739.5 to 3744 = 7.8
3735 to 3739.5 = 8.0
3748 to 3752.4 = 9.7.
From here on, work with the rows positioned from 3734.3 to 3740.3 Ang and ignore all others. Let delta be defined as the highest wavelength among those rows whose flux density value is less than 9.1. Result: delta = 3739.91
